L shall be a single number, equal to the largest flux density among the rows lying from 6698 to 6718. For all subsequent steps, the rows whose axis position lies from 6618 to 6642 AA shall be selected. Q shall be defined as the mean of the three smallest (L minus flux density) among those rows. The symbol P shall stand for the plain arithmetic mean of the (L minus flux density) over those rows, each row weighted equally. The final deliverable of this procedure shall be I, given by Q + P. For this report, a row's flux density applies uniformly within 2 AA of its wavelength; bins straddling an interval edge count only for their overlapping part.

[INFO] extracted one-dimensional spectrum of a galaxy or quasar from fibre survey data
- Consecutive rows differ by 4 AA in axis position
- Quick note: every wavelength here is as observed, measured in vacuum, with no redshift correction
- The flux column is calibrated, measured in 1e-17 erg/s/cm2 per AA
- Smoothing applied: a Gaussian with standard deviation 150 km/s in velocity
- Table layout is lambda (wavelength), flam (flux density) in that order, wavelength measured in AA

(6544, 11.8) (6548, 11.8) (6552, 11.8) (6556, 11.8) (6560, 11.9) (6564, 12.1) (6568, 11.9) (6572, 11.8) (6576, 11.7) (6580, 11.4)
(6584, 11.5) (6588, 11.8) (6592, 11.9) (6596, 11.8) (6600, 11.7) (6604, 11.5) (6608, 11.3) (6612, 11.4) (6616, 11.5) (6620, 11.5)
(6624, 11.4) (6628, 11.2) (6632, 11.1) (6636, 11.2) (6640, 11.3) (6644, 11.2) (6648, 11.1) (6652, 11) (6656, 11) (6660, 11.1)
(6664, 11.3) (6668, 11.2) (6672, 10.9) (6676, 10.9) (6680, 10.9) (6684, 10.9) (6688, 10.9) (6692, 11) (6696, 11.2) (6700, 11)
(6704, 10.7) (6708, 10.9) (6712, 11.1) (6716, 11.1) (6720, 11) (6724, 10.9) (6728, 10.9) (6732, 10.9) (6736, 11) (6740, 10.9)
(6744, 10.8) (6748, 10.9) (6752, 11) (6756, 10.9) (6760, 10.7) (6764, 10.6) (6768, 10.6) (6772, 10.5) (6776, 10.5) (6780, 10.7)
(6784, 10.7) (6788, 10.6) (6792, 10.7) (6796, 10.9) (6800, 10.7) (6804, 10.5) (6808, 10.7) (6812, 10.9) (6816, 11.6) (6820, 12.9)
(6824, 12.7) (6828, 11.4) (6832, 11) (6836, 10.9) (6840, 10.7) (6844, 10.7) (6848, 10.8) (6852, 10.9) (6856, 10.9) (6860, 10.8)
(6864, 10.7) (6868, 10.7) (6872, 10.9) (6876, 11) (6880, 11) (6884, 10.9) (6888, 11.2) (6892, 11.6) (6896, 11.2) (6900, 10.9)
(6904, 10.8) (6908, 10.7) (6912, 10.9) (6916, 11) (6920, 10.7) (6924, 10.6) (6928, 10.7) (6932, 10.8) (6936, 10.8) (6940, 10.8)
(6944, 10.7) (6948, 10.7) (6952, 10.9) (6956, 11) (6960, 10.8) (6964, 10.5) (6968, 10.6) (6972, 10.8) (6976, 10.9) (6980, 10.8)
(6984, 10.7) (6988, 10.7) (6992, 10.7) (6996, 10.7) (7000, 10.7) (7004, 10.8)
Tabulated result -0.5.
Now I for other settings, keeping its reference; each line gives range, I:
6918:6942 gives 0.7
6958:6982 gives 0.6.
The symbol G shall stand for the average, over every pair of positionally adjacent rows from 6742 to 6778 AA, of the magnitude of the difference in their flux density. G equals 0.09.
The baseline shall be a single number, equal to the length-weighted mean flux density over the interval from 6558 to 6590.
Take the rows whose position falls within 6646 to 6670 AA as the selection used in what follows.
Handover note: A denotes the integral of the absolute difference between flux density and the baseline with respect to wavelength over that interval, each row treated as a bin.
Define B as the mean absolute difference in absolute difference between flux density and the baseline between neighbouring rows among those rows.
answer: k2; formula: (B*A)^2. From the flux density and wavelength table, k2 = 2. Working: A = 15.5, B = 0.10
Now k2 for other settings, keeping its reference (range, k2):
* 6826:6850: 11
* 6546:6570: 0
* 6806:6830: 92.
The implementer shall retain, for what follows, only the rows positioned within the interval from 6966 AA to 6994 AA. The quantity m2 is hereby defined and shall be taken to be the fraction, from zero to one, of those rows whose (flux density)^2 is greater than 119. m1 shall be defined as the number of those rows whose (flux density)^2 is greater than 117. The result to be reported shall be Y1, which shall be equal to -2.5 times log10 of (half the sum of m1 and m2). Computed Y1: 0.75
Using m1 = 1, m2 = 0.0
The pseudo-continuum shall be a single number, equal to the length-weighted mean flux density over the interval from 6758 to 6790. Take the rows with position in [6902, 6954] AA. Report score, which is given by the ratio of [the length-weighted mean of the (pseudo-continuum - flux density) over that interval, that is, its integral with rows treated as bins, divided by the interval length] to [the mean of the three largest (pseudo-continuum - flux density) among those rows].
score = 3.04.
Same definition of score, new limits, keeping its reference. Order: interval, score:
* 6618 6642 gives 1.21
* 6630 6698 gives 1.59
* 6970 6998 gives 1.65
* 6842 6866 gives 1.55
